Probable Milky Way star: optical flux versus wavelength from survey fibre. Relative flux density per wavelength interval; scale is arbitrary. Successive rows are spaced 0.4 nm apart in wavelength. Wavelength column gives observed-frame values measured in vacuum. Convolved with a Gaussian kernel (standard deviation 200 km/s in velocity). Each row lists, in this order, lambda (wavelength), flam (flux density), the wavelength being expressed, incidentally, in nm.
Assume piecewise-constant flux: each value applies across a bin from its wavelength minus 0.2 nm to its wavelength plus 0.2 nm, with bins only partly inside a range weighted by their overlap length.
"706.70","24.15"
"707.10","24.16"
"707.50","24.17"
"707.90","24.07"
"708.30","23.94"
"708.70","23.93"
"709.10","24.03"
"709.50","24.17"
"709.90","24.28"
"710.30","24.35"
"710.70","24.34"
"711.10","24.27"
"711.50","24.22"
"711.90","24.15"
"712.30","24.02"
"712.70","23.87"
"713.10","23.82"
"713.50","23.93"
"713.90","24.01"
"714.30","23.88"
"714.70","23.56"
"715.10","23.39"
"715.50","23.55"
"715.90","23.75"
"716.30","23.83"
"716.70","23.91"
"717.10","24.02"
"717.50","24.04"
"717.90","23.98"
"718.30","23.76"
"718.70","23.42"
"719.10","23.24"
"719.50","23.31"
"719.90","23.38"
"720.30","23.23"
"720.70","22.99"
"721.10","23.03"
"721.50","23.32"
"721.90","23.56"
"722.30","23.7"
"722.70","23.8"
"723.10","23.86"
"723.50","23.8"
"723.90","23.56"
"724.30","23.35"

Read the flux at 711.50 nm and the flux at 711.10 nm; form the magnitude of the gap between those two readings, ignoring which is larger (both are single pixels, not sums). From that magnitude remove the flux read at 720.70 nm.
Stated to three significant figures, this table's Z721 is -22.9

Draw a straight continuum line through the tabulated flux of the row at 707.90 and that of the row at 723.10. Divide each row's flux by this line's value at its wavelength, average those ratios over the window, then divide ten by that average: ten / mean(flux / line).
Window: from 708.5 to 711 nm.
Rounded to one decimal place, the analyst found 9.9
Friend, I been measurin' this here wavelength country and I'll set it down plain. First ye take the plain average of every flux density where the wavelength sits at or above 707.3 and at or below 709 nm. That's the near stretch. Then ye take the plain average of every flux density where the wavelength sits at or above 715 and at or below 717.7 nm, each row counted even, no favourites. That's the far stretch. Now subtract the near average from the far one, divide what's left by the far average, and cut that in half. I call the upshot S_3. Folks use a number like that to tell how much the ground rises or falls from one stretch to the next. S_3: -0.005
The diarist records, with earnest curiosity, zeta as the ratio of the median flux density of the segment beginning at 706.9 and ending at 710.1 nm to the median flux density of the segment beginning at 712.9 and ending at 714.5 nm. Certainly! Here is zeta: 1.01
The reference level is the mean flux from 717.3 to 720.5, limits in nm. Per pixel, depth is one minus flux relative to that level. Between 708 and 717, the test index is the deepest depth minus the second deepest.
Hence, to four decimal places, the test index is 0.0068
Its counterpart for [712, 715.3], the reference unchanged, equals 0.0072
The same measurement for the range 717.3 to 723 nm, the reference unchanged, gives 0.0017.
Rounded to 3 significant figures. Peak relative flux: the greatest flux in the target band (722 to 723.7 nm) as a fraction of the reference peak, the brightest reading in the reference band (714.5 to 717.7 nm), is 0.993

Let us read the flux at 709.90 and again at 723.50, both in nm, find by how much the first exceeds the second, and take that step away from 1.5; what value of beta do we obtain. 1.0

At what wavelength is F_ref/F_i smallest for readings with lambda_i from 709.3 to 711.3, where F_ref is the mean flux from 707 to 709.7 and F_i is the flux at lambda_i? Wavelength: 710.30 nm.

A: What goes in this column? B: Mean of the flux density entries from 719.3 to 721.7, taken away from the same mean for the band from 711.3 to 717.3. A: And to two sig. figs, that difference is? 0.65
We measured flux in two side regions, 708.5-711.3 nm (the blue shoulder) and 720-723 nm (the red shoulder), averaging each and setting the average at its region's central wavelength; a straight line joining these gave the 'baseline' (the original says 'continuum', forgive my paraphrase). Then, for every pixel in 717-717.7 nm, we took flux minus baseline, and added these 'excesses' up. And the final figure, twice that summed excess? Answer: 1.4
